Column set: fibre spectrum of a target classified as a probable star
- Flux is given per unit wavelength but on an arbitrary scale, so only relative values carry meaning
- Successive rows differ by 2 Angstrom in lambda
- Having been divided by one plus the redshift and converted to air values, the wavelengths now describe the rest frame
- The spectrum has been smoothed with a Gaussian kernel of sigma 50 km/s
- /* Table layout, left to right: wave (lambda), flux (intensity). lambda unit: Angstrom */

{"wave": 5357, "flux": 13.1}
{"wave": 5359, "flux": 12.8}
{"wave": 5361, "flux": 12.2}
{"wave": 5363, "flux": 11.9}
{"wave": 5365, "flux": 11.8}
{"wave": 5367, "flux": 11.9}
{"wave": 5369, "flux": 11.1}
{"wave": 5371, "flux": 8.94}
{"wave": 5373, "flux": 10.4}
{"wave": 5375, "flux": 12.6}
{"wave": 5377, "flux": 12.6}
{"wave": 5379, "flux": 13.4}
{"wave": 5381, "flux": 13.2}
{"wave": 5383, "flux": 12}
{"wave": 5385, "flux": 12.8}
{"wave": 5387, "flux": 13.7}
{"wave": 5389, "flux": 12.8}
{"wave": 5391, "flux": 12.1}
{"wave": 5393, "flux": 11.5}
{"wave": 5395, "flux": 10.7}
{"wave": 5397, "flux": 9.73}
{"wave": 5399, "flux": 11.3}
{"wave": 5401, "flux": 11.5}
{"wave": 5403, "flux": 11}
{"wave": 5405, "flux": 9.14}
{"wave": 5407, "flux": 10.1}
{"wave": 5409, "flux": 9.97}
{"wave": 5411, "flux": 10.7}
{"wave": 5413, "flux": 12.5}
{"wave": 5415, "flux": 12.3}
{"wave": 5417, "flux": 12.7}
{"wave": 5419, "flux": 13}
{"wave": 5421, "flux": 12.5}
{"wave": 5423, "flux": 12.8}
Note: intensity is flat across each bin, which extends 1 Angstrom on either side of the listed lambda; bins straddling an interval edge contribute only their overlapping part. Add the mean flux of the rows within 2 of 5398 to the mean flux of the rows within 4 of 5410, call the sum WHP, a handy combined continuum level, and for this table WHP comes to 21.3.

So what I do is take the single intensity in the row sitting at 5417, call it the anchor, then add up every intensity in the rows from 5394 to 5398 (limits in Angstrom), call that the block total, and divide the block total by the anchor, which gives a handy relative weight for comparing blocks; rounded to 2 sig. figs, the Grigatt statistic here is 1.6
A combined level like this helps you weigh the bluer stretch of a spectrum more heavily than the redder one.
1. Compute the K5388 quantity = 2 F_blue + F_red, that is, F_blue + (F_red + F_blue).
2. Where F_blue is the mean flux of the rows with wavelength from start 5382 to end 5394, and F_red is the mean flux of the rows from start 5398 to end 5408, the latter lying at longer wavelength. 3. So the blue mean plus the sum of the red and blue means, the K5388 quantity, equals 36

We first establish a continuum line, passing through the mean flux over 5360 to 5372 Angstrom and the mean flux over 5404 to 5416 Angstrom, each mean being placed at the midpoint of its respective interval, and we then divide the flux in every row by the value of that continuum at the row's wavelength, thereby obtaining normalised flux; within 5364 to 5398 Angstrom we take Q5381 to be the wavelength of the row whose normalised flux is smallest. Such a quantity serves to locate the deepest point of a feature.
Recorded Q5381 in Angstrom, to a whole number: 5371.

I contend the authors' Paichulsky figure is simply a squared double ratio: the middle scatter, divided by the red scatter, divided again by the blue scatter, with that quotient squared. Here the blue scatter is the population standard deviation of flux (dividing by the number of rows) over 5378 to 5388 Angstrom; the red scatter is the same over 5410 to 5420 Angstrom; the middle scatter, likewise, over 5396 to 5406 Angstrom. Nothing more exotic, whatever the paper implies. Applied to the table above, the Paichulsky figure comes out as 3.9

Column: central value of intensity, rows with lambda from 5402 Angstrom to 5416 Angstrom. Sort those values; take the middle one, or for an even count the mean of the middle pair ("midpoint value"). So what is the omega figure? 10.7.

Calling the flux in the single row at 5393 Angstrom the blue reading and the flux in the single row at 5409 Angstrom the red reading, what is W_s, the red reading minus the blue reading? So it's -1.5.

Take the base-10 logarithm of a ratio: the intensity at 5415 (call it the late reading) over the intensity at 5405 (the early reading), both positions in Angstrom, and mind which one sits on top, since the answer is 0.13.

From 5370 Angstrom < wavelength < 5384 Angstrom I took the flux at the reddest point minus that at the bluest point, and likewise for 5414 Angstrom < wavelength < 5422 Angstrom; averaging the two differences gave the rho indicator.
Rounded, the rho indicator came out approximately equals 1.6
